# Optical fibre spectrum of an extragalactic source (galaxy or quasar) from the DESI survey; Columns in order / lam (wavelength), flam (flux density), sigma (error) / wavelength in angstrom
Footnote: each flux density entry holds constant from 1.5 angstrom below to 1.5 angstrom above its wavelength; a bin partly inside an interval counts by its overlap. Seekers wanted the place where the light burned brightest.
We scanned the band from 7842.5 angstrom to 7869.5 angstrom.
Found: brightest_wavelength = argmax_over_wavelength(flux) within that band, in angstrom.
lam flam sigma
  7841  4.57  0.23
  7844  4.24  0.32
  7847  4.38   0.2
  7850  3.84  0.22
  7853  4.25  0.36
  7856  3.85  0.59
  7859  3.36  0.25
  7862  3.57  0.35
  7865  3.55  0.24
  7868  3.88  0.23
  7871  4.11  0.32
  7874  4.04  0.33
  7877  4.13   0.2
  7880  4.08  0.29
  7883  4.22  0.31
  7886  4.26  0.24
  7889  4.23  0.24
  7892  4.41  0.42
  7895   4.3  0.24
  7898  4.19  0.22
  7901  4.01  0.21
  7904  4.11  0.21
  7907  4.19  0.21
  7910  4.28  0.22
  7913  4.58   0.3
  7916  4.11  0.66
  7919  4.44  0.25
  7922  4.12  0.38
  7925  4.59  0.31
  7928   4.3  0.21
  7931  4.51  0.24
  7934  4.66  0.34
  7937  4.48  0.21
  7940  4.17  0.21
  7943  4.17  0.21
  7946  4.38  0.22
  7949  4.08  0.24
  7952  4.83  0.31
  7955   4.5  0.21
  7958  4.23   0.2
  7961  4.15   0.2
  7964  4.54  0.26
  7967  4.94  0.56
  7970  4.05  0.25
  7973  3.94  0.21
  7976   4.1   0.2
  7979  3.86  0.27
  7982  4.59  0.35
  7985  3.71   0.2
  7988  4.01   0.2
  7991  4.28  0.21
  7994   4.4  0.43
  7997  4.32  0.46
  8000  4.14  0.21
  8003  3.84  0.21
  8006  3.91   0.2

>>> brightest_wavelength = 7847 angstrom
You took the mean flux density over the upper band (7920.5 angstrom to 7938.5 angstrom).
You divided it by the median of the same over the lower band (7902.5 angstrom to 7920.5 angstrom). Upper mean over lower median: 1.05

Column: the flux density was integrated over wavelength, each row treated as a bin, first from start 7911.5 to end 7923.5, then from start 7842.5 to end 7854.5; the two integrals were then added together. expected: 102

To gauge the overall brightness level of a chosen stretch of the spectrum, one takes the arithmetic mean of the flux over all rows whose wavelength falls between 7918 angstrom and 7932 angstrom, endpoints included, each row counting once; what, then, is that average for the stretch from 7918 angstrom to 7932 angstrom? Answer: 4.39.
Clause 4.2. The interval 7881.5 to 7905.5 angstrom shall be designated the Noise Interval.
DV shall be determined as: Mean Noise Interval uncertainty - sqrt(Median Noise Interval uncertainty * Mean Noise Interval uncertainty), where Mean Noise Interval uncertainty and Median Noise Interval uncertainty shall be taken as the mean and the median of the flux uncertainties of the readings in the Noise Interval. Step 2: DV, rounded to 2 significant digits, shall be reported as 0.011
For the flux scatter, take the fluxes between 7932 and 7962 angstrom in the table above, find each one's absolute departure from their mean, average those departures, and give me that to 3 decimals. 0.205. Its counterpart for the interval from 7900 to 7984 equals 0.230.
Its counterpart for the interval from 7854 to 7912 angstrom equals 0.213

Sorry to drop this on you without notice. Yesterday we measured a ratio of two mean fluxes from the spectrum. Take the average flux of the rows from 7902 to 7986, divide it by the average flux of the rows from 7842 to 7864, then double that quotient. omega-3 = 2.19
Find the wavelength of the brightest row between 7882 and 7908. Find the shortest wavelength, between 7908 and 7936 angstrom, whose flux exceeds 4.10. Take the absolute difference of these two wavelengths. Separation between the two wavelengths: 18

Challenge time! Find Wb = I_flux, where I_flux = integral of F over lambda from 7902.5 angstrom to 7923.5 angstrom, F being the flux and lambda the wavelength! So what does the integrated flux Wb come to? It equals 89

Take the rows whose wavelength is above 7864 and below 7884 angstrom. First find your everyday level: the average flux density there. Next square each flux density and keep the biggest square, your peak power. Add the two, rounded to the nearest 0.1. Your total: 21.8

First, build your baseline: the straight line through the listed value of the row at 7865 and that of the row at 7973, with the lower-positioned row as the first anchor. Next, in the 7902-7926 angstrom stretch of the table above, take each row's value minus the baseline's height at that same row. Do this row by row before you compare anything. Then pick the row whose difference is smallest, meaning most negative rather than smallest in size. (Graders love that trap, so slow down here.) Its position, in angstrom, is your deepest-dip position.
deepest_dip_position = 7922 angstrom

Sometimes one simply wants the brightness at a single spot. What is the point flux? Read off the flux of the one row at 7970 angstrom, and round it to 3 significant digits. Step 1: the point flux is 4.05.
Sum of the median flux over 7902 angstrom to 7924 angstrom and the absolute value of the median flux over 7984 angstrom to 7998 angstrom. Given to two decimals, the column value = 8.47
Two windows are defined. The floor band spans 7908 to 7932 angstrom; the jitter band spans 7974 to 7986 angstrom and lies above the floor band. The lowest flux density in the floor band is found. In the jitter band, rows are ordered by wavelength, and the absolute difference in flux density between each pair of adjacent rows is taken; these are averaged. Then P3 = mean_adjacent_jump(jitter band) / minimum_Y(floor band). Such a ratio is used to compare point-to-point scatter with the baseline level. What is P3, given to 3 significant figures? 0.150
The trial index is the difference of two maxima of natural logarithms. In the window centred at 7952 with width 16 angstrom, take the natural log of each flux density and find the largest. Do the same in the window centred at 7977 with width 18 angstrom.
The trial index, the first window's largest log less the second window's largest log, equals 0.051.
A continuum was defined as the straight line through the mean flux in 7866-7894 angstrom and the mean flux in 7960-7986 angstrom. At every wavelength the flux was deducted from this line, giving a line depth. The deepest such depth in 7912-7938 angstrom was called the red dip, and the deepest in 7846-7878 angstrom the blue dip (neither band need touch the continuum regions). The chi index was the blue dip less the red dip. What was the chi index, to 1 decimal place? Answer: 0.7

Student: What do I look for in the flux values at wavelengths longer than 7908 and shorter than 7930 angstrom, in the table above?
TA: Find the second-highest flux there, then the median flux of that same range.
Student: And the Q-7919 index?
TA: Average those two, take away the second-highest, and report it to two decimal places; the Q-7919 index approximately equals -0.14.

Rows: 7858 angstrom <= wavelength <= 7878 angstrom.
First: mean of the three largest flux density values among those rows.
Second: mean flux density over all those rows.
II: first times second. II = 15.6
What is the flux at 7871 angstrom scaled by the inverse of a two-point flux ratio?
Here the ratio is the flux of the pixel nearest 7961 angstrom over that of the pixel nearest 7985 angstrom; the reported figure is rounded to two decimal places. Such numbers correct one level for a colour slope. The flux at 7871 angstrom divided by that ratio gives 3.67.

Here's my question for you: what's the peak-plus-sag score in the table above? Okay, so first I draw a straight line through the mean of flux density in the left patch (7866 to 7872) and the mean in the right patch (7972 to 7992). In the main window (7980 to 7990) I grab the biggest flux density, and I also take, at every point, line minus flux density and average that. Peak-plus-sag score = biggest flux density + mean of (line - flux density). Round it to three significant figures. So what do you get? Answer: 4.56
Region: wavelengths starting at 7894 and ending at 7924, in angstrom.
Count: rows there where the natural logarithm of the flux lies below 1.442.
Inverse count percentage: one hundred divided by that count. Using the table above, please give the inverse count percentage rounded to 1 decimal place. 16.7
